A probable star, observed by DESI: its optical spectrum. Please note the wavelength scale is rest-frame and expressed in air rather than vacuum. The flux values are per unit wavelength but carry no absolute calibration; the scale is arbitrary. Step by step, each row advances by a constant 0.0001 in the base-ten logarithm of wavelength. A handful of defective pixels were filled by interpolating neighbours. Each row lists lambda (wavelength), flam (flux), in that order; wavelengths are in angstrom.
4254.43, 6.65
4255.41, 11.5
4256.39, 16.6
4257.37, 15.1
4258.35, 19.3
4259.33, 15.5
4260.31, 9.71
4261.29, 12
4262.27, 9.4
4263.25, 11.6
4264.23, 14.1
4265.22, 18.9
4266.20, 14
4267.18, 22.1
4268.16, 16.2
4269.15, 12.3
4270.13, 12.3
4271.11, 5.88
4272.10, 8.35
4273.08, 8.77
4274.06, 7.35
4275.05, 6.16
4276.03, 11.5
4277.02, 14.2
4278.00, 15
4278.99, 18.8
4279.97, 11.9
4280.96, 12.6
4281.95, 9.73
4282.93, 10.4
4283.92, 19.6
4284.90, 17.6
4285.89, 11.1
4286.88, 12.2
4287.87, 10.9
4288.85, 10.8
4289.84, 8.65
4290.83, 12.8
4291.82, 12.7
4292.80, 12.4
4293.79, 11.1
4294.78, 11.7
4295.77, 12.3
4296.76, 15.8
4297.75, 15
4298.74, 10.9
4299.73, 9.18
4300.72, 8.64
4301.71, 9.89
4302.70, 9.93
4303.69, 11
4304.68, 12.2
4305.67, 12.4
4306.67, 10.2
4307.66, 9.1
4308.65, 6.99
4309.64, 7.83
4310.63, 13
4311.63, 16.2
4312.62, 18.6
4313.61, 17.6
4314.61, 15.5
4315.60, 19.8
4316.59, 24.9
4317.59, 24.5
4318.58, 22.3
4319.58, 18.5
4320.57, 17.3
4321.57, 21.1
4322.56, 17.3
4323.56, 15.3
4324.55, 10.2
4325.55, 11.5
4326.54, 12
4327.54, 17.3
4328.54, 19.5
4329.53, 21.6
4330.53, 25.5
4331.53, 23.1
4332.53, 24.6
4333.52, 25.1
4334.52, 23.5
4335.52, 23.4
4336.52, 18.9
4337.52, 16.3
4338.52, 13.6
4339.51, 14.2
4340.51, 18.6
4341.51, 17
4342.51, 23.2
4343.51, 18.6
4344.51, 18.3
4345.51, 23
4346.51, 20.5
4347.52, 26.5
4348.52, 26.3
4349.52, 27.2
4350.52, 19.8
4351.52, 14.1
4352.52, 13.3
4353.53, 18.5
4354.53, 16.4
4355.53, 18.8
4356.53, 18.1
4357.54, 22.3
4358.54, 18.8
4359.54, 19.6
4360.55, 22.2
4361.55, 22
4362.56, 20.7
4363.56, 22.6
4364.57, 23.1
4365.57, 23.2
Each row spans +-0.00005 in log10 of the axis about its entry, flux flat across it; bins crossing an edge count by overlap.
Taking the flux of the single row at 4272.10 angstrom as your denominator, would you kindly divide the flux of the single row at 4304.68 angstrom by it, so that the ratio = 1.5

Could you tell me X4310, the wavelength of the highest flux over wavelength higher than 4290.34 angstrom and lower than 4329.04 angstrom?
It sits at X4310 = 4316.59 angstrom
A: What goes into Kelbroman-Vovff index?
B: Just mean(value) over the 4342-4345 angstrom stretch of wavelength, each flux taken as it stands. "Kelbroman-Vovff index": 20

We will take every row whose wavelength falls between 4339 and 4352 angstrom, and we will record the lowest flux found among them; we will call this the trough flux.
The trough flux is 14.1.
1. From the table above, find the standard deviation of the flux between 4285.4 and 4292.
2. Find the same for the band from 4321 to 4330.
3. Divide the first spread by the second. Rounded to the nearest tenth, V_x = 0.3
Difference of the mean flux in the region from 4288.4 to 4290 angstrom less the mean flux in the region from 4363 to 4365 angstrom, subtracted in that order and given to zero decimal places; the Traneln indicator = -13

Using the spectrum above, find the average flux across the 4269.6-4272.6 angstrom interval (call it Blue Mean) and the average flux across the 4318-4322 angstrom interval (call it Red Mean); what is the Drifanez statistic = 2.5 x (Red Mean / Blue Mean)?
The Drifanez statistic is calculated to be 5.6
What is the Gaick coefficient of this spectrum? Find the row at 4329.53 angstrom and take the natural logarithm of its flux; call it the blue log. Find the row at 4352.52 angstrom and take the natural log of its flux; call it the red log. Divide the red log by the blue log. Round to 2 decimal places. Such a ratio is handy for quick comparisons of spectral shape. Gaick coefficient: 0.84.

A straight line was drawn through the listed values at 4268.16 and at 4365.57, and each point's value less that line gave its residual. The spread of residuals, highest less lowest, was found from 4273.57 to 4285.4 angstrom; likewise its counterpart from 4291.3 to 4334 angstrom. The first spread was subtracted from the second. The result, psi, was 4.5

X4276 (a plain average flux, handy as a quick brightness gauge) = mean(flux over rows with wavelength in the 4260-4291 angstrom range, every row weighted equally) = 12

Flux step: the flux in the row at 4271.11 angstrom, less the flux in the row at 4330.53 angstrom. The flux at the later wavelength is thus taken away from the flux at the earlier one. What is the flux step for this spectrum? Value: -20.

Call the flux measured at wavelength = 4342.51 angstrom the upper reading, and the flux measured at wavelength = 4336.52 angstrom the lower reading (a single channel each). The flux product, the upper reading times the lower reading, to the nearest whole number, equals 438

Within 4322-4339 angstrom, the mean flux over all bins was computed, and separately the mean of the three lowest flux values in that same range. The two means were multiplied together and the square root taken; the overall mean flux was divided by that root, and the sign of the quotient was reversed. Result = -1.29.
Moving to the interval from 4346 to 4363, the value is -1.18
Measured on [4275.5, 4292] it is -1.16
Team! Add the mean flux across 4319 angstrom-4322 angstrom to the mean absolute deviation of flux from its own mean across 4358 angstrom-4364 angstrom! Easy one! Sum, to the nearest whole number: 20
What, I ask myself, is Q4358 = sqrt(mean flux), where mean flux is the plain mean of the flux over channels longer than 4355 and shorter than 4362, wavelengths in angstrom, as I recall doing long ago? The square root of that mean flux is 4.50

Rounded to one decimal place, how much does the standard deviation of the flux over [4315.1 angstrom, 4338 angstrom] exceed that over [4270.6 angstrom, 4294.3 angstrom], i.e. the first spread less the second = 1.0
